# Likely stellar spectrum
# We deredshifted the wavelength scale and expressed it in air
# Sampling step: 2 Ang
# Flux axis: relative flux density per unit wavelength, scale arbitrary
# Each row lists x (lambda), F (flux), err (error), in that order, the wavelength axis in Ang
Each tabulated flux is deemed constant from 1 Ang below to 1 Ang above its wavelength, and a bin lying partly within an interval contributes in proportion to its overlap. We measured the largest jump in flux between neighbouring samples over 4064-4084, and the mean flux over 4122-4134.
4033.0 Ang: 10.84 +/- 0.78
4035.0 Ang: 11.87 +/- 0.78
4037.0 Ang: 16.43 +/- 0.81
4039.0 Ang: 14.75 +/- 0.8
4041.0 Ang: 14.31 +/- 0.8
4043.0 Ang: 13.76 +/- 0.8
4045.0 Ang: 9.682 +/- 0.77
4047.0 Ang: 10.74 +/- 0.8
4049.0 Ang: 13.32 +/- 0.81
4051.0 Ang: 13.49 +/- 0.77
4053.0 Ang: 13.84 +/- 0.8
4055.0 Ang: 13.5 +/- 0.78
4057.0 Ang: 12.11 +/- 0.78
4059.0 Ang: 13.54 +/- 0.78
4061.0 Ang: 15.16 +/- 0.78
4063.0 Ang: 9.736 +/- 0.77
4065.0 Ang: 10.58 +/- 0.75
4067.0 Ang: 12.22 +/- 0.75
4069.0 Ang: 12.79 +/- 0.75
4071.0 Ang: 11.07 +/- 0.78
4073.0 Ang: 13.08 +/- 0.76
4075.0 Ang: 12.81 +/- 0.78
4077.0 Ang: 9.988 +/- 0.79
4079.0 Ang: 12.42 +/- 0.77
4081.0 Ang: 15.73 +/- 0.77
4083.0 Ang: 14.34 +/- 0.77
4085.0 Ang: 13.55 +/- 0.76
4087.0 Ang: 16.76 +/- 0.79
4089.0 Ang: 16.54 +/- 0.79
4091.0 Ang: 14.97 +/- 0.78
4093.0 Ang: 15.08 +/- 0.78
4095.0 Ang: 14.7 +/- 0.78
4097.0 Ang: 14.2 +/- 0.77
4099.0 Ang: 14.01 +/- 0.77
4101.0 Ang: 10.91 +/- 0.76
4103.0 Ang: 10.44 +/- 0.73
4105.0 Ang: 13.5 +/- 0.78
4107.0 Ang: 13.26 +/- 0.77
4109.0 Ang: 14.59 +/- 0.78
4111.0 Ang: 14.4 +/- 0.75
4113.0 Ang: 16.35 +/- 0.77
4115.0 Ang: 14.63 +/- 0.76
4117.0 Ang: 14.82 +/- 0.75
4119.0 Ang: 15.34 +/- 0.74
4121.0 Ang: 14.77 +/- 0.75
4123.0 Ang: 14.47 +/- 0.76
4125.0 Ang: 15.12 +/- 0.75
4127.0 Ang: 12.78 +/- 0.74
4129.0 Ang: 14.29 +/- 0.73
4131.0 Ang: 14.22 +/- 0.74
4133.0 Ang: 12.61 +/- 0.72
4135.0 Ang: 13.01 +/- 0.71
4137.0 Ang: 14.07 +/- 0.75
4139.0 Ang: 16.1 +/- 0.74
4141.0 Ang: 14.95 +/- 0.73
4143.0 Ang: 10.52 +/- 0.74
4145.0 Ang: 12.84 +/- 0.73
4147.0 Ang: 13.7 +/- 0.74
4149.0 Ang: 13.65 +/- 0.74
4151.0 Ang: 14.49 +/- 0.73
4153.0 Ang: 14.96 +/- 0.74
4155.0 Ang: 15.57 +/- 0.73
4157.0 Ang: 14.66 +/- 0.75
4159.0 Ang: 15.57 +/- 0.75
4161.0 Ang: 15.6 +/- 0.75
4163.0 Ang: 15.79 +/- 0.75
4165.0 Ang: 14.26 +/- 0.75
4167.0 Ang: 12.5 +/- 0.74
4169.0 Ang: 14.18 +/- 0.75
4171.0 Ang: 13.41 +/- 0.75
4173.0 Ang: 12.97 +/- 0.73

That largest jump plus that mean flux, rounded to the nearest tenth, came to 17.2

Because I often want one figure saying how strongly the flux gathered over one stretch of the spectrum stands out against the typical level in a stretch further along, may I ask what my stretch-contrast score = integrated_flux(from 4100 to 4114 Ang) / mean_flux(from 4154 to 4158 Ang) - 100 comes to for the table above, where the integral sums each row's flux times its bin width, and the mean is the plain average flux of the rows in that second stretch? -87.6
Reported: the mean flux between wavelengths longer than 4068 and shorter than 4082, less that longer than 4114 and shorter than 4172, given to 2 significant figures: -1.7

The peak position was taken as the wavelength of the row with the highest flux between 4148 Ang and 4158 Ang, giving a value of 4155.0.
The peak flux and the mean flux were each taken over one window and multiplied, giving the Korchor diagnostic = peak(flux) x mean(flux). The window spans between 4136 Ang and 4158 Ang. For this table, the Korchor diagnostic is 227.6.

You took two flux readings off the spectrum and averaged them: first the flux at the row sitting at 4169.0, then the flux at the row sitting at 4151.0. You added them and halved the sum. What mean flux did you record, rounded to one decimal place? 14.3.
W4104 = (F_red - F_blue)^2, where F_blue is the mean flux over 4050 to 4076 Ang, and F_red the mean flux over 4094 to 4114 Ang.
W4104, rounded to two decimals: 1.05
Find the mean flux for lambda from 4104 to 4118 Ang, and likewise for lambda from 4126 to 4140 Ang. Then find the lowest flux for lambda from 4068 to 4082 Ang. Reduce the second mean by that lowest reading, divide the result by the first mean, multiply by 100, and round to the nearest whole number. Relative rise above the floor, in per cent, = 27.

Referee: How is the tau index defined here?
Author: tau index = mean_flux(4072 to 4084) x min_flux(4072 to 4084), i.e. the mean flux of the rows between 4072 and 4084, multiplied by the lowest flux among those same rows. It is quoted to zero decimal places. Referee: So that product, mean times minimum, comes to 130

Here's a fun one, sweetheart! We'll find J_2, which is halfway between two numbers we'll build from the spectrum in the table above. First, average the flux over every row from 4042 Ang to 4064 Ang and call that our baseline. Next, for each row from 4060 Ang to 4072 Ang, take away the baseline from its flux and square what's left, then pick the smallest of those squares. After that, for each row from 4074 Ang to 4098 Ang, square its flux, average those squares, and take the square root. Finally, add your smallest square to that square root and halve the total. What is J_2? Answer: 7.20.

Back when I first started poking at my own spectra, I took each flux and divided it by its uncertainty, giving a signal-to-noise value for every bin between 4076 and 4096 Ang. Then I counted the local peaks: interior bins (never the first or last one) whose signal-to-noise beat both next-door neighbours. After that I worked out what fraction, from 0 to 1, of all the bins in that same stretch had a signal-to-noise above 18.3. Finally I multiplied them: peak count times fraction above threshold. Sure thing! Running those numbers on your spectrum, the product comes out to 2.1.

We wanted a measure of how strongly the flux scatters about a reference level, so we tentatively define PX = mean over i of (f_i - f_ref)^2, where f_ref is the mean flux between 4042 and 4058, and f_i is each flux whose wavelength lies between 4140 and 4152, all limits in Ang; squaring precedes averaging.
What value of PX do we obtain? 3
